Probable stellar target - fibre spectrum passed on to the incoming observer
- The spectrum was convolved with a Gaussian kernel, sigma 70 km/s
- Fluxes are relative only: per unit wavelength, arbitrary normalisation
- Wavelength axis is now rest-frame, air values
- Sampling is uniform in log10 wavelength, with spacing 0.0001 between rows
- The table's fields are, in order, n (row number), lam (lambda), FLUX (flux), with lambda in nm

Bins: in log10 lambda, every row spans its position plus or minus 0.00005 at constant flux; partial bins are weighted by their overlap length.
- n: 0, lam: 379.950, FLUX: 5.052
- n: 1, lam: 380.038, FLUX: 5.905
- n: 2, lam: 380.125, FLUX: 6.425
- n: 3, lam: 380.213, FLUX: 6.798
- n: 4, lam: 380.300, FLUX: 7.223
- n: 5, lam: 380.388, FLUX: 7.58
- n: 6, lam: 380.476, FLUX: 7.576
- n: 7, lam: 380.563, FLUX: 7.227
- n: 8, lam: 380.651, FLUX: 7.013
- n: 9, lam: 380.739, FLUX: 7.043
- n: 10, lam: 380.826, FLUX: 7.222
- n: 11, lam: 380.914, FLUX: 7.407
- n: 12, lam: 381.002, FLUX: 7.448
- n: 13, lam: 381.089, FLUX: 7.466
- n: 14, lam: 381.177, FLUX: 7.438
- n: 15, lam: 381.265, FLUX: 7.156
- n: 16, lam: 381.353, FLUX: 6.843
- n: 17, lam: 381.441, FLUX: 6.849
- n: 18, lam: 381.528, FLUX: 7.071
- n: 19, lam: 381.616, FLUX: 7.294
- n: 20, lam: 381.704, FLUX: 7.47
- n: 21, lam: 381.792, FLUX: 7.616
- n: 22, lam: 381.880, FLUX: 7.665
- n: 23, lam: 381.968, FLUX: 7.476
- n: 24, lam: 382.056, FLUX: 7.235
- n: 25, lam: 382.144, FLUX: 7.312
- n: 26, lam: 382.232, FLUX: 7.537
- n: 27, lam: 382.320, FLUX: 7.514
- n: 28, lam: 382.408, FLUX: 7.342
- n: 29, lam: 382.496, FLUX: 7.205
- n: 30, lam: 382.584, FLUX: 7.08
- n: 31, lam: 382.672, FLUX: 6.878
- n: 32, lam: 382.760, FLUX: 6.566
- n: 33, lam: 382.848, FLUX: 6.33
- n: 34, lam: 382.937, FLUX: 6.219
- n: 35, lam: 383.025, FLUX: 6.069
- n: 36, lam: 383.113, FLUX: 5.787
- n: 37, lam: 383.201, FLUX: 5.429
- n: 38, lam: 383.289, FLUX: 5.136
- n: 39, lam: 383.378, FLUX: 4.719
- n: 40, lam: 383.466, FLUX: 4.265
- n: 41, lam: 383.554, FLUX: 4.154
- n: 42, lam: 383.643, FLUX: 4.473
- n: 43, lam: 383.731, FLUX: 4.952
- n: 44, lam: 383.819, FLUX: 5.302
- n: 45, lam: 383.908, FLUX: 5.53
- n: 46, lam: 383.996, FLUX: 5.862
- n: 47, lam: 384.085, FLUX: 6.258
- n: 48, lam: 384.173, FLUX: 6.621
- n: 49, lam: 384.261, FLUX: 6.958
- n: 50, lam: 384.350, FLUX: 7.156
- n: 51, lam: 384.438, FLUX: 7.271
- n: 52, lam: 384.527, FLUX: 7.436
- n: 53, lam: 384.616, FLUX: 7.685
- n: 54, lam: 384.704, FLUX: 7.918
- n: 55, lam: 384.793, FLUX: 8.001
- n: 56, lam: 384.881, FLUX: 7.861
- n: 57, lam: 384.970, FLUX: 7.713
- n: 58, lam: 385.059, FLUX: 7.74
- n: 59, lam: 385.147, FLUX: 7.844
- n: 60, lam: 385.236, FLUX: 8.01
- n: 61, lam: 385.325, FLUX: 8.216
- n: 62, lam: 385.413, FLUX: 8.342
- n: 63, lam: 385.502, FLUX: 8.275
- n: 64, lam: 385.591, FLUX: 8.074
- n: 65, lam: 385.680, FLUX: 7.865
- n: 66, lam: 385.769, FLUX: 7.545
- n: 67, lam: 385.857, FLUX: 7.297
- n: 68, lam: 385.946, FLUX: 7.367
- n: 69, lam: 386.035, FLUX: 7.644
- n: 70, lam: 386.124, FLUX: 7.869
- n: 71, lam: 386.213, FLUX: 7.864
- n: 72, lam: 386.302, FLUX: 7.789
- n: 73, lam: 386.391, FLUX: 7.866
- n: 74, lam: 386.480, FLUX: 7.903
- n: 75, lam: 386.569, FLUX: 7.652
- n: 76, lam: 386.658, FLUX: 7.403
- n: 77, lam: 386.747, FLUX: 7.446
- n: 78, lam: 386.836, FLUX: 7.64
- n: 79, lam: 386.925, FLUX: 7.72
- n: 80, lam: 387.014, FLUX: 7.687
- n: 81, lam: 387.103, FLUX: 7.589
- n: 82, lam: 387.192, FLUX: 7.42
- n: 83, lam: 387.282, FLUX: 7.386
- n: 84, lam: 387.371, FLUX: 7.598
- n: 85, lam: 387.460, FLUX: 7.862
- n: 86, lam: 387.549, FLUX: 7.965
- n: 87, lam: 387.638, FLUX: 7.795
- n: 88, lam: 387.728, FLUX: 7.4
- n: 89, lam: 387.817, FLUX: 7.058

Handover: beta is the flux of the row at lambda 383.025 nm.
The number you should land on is 6.069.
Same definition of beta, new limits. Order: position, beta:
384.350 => 7.156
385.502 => 8.275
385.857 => 7.297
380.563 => 7.227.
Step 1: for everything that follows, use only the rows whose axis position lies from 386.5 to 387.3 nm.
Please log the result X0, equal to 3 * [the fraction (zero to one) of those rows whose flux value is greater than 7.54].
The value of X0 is 1.7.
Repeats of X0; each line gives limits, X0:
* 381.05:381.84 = 0.3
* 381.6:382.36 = 0.7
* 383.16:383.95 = 0.0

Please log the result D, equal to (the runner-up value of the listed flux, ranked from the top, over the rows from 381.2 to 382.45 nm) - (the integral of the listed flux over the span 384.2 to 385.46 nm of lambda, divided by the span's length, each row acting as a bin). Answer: -0.1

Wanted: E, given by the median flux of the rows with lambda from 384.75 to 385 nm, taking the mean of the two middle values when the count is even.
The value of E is 7.86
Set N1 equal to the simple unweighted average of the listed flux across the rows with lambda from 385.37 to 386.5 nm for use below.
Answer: 7.8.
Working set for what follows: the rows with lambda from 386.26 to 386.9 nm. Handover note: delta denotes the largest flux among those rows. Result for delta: 7.903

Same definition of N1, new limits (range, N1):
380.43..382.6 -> 7.3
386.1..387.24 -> 7.7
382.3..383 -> 6.9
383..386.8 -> 6.9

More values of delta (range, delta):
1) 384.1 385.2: 8.001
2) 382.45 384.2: 7.205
